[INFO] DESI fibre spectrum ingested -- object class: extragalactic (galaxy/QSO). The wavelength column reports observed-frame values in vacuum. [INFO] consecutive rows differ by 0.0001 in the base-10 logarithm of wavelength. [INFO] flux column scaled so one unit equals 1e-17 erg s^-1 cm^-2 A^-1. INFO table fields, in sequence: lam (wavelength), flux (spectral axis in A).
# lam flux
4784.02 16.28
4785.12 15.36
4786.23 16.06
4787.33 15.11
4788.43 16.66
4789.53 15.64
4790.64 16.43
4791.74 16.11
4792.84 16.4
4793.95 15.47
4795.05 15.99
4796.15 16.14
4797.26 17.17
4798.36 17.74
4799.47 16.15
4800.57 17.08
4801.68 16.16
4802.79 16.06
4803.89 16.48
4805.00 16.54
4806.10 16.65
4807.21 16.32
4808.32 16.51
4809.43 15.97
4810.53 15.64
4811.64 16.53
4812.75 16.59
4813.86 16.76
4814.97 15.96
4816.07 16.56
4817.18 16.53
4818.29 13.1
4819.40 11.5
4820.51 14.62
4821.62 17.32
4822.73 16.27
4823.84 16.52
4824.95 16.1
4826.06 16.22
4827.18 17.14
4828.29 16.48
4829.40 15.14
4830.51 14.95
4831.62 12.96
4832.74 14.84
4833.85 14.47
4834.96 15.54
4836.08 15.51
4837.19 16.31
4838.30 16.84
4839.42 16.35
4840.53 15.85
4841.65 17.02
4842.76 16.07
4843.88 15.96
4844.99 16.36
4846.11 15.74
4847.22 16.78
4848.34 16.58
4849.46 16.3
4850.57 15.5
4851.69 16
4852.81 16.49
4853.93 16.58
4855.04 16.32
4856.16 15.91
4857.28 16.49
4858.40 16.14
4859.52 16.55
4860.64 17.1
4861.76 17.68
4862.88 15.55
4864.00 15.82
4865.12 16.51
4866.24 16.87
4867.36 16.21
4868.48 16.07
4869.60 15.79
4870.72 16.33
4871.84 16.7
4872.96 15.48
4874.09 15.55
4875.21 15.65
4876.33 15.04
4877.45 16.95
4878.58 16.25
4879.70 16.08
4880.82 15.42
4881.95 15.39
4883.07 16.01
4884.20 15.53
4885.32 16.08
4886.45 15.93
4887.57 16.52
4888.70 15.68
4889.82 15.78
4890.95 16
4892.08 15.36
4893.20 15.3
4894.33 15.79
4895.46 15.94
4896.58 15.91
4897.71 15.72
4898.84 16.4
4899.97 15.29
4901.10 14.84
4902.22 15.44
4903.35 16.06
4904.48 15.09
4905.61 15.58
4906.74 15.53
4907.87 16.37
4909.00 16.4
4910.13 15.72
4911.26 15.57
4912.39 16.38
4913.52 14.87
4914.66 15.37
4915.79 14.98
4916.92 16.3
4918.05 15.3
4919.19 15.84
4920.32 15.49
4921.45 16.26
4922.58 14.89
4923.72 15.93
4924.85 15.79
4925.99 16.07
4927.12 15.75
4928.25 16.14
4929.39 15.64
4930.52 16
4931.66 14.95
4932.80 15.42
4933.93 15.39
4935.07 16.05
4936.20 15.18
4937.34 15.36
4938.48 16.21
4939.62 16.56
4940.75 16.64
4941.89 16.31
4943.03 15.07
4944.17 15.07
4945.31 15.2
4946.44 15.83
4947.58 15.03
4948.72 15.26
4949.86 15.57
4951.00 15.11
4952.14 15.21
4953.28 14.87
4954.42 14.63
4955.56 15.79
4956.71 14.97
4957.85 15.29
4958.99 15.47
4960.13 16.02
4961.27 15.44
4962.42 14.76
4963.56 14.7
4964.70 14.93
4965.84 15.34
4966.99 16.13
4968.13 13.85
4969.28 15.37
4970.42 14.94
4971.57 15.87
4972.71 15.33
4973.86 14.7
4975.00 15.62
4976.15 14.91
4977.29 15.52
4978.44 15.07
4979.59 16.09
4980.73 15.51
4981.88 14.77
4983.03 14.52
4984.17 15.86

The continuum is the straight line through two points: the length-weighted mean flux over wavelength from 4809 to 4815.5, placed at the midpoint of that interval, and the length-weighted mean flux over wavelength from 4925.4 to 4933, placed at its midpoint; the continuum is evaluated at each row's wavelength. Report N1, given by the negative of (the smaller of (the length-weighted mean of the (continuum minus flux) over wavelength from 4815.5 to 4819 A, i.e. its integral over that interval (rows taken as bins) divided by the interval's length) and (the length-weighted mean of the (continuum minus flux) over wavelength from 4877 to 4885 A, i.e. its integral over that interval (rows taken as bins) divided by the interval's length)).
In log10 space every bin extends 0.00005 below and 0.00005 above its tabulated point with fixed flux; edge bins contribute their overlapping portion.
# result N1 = 0.00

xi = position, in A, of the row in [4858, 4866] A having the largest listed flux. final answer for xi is 4861.76 A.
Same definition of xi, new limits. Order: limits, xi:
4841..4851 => 4841.65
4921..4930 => 4921.45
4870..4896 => 4877.45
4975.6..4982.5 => 4979.59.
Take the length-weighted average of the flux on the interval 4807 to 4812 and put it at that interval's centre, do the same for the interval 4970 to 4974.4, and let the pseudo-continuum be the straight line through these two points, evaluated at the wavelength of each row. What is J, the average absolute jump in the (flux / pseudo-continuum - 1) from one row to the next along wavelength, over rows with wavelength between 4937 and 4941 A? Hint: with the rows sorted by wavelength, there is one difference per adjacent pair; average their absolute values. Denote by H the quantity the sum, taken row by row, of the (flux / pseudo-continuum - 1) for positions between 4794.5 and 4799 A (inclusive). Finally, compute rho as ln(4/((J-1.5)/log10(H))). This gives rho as 0.89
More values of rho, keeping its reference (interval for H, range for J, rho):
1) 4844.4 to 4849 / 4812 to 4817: 0.99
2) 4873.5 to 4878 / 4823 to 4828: 1.83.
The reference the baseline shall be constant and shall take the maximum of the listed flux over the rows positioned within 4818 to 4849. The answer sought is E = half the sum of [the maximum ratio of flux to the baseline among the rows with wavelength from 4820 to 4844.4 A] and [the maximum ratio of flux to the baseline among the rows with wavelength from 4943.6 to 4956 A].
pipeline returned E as 0.96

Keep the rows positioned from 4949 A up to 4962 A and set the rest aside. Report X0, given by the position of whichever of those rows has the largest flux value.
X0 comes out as 4960.13 A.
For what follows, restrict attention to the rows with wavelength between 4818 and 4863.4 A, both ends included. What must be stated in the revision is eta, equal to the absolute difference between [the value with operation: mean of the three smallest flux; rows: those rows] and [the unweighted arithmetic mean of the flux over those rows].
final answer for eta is 3.36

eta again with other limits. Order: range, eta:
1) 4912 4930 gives 0.77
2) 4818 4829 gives 2.45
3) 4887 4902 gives 0.59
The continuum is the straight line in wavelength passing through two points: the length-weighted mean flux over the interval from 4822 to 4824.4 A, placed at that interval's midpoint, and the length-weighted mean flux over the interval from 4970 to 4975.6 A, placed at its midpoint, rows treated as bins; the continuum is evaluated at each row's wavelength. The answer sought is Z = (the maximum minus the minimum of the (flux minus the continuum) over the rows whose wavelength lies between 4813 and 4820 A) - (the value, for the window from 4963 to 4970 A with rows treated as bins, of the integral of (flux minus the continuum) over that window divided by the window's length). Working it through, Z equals 5.50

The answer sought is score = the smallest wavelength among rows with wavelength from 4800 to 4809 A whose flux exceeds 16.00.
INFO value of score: 4800.57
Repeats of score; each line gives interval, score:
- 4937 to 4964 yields 4938.48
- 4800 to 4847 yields 4800.57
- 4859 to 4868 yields 4859.52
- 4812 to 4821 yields 4812.75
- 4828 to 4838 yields 4828.29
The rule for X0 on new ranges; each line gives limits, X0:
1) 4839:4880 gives 4861.76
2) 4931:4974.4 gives 4940.75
